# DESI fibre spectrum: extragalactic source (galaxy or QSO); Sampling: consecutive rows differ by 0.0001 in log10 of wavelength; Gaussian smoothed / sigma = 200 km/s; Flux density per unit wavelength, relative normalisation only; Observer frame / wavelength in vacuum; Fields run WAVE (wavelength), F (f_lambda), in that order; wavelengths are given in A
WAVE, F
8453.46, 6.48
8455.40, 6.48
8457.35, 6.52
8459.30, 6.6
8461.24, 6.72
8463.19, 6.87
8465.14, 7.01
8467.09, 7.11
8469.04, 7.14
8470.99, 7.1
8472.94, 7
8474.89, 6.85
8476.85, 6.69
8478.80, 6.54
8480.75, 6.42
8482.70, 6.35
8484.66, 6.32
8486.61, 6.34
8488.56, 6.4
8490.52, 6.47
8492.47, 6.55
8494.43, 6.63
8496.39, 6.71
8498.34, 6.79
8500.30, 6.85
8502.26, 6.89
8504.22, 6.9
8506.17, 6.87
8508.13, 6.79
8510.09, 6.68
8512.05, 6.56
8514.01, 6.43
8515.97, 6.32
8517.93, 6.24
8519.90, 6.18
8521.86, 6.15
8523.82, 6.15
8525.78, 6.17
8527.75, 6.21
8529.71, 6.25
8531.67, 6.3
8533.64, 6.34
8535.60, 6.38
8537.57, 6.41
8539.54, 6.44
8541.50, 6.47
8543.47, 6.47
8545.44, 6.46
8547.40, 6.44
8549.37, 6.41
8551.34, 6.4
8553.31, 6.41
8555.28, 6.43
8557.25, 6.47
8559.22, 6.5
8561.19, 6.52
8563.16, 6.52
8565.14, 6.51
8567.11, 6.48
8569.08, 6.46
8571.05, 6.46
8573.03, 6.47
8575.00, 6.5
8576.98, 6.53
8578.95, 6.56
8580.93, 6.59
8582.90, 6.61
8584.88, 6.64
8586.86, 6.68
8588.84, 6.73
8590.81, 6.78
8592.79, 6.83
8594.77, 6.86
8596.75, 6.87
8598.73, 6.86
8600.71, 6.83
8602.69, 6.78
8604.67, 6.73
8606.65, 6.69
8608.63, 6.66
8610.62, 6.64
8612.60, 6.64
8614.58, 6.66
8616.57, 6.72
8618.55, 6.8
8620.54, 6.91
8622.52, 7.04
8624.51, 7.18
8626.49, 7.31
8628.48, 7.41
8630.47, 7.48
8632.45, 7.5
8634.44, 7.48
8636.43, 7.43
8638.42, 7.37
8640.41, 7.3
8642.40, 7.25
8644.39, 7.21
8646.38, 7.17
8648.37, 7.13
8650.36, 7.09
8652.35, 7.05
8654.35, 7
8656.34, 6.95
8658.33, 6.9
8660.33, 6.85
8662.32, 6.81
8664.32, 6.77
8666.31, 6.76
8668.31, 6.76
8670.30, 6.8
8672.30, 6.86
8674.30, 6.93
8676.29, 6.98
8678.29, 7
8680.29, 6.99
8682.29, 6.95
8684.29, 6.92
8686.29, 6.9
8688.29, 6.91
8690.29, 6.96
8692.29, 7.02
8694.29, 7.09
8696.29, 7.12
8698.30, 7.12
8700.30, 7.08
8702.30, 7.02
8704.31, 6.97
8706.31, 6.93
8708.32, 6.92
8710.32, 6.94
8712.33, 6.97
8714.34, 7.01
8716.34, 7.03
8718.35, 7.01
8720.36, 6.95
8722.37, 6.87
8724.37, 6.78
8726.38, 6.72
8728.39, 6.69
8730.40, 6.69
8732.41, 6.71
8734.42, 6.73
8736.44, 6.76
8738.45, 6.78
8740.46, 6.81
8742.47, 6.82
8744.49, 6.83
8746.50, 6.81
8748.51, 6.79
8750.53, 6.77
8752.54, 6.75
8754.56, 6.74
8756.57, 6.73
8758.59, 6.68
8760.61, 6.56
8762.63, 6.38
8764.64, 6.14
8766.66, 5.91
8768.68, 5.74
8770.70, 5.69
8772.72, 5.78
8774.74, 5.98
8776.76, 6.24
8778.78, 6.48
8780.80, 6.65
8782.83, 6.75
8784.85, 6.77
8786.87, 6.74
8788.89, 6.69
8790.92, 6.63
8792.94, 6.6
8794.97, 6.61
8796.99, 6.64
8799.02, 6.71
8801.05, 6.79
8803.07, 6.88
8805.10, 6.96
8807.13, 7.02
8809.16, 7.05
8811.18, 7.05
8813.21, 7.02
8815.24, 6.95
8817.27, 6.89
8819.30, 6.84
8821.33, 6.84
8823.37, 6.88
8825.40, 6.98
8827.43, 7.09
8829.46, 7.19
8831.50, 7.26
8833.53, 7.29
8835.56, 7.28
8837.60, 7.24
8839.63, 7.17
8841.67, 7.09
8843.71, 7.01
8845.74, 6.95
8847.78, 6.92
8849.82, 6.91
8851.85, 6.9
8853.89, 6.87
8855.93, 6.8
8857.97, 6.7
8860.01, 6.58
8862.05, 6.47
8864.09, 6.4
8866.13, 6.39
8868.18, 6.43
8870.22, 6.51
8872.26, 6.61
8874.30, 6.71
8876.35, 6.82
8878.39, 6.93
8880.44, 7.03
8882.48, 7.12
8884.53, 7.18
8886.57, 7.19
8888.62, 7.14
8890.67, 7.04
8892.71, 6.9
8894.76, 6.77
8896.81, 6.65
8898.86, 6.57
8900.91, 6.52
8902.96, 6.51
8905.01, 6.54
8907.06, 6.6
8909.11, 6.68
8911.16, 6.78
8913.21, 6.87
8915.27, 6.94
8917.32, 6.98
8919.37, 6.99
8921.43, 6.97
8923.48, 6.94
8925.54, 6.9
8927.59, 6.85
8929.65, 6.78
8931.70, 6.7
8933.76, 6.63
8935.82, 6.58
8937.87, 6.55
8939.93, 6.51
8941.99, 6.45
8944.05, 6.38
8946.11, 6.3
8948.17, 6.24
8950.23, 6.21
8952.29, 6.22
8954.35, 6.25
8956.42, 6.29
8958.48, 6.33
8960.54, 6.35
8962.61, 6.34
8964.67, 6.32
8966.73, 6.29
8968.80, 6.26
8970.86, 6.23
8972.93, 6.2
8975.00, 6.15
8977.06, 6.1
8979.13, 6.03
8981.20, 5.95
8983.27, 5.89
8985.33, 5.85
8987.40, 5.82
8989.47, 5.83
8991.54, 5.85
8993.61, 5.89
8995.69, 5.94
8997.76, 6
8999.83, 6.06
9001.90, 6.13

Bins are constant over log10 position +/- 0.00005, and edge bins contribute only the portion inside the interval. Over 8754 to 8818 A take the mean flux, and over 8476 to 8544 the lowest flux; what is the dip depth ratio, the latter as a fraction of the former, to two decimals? 0.94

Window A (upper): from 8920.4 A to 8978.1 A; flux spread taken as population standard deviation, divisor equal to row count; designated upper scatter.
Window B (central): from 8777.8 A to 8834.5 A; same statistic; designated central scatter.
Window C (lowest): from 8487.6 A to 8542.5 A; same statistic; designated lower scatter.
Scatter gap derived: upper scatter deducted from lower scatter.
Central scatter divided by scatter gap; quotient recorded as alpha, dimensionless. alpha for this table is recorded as -19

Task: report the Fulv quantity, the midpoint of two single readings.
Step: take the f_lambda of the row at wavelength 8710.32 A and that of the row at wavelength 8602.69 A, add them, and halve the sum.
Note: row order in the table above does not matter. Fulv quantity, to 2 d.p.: 6.86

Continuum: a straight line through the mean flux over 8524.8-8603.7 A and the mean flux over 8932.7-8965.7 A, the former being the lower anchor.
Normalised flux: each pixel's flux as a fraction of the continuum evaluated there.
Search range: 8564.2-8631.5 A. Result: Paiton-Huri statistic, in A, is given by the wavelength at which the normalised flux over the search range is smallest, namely 8569.08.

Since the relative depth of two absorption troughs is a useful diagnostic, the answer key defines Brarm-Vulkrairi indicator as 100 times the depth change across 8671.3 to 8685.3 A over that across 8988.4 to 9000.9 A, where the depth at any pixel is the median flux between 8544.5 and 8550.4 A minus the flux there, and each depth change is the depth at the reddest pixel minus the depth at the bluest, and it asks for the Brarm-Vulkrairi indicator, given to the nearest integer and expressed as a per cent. 26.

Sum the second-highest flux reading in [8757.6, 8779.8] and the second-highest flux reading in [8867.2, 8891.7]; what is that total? 13.7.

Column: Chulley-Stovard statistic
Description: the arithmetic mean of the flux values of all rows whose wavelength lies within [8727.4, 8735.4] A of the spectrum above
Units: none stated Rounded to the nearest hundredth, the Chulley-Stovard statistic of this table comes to 6.71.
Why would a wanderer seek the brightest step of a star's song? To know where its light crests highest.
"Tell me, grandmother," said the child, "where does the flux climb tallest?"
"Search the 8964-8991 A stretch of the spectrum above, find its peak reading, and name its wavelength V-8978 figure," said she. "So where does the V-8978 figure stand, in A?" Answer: 8964.67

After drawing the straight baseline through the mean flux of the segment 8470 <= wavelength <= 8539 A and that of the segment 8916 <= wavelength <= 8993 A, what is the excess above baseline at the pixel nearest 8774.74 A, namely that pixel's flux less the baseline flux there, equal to -0.45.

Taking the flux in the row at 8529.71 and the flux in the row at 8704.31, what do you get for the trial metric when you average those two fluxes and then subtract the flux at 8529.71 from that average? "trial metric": 0.36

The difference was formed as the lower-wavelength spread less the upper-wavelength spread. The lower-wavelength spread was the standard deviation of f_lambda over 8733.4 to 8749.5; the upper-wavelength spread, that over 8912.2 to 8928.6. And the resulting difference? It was -0.02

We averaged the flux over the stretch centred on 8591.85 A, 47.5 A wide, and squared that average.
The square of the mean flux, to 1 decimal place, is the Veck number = 44.5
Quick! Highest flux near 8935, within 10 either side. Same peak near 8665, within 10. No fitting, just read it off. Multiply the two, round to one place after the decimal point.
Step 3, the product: 48.0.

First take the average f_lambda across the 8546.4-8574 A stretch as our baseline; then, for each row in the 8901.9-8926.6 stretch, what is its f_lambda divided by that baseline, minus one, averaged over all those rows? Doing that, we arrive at 0.05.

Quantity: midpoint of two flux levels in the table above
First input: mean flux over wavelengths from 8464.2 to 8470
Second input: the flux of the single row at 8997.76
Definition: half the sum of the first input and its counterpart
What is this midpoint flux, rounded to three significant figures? 6.54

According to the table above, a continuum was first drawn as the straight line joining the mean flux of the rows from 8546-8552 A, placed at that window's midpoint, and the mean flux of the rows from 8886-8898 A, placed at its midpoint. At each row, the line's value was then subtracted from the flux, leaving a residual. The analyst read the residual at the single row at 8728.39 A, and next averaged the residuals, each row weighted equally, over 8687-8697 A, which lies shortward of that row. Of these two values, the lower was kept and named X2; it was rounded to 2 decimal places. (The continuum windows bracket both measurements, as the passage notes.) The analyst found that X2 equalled 0.00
